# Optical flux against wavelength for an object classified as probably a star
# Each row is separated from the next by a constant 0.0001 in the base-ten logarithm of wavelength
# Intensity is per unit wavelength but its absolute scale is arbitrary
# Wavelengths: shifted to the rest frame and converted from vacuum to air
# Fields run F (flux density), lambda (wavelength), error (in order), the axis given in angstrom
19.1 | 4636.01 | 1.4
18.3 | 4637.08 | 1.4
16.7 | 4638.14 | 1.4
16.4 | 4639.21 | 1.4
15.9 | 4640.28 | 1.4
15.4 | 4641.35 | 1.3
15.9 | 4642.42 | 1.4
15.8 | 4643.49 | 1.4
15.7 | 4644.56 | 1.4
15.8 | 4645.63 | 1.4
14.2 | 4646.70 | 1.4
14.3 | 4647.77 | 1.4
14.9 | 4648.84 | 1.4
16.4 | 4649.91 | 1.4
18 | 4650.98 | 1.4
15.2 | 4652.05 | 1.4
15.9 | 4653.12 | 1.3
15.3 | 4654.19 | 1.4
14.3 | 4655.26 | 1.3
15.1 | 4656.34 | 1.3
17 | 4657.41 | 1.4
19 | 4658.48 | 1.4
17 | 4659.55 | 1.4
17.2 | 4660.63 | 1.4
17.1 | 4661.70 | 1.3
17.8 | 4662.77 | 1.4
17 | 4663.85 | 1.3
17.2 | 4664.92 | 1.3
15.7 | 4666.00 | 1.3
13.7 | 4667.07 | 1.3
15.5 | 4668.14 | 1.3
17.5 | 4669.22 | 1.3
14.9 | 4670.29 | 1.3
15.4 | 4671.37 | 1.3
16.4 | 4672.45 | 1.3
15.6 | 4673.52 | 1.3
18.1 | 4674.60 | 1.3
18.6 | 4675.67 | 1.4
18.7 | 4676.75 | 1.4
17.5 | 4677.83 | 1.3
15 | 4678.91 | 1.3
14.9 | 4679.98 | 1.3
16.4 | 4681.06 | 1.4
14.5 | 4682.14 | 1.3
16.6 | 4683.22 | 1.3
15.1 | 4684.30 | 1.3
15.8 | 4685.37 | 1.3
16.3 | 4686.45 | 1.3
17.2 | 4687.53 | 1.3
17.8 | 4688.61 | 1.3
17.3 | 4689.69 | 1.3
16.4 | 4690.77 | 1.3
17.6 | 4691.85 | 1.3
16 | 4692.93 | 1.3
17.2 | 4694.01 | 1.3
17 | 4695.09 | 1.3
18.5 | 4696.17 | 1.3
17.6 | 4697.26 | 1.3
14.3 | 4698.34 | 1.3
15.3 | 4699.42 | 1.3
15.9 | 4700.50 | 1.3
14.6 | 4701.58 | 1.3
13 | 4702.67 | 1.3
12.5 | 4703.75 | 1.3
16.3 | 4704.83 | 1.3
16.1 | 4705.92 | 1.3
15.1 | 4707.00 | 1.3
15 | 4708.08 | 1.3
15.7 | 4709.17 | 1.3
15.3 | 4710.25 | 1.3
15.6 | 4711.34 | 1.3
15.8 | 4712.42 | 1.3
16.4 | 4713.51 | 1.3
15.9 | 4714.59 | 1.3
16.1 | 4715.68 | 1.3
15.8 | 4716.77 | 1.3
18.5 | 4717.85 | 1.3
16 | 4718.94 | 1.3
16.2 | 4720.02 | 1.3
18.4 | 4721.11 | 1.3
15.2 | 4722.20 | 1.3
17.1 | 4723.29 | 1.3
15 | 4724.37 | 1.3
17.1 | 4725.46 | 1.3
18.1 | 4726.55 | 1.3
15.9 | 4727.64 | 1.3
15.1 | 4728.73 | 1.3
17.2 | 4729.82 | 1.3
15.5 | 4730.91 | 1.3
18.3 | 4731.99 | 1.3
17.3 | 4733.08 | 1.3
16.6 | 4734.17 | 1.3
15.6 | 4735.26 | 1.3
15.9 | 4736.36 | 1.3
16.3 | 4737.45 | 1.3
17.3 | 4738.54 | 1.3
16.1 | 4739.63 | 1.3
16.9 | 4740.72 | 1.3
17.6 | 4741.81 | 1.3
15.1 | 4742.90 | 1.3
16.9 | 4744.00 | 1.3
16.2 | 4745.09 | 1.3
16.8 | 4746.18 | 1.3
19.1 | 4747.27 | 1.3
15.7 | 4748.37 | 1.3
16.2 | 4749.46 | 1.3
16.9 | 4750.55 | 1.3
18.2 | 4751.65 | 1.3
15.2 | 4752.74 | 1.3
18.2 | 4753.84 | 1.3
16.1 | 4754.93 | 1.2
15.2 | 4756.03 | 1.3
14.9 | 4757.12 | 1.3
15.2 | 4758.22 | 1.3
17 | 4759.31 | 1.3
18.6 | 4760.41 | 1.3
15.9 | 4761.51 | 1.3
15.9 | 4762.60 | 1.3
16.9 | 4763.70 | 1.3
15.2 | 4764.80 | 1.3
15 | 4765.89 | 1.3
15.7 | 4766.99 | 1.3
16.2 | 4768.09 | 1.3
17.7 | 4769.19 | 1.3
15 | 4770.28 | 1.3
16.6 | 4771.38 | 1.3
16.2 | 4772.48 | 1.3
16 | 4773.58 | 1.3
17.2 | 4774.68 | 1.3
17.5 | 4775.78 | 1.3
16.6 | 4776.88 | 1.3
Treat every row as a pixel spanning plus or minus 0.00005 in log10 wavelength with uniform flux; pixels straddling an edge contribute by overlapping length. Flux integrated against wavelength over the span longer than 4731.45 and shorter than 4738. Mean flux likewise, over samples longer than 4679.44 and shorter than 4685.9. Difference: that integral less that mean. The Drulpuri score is 93.5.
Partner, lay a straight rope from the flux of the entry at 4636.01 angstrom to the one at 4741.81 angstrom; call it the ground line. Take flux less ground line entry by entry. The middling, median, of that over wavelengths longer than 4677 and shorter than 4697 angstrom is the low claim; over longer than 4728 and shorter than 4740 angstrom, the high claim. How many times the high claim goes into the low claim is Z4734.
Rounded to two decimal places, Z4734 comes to 1.38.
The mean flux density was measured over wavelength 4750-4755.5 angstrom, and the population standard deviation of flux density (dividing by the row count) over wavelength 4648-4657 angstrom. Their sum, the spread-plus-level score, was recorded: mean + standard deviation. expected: 18.0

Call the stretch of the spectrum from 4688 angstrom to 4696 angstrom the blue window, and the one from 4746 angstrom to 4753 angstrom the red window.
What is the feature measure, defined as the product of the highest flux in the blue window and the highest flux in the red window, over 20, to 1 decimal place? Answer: 17.0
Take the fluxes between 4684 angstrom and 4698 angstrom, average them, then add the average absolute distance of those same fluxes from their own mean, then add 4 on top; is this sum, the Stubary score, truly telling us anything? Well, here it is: 21.7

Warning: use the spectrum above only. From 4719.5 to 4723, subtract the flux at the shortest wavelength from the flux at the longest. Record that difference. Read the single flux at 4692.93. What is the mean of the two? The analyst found 7.5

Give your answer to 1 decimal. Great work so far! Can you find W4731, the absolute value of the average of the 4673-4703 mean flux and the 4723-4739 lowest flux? 15.7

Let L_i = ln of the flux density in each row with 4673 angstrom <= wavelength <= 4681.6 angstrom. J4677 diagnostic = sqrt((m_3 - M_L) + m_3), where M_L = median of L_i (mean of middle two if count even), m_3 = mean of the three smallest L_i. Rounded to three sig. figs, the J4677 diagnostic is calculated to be 1.61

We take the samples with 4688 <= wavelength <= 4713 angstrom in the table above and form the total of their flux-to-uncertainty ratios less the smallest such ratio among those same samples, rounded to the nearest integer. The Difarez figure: 272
